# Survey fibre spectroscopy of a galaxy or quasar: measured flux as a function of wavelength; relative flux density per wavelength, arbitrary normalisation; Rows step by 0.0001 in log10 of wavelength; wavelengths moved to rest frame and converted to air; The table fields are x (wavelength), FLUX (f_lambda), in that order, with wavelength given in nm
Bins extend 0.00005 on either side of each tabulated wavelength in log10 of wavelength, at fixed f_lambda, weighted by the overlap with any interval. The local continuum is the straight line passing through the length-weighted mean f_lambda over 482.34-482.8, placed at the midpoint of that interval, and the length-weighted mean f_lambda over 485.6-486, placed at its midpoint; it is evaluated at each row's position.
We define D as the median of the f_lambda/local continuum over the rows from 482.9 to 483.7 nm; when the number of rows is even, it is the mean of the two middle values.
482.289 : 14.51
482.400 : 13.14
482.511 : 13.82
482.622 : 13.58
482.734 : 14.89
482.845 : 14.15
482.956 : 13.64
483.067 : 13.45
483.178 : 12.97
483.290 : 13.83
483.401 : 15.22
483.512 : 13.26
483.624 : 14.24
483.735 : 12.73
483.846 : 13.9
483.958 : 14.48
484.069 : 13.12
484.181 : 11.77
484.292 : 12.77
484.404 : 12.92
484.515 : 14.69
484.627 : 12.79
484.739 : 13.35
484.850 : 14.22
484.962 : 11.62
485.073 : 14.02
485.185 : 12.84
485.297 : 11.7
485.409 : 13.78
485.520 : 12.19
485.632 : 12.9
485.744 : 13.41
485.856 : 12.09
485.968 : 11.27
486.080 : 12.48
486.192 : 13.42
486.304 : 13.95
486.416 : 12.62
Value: 0.996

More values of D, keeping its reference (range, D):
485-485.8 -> 1.031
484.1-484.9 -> 0.990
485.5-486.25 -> 1.013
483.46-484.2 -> 0.994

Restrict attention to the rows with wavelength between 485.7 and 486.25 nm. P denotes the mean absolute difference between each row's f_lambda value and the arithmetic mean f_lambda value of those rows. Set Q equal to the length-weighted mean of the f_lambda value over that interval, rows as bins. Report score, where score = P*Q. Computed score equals 8.8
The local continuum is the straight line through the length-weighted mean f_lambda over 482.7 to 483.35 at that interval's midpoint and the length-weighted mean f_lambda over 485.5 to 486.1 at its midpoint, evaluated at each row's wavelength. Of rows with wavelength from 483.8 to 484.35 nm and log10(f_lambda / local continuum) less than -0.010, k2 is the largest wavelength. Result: 484.292 nm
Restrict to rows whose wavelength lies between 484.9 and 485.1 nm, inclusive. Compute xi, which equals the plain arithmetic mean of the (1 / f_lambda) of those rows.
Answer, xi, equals 0.0787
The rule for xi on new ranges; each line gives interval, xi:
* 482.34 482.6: 0.0742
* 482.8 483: 0.0720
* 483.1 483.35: 0.0747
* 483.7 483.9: 0.0752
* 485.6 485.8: 0.0760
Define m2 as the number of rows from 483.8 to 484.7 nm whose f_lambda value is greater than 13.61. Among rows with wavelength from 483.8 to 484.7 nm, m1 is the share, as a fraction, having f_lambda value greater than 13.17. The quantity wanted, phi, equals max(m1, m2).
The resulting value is 3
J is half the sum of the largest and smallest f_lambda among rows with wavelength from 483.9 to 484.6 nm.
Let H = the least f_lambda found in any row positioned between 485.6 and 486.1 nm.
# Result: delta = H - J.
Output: -2.0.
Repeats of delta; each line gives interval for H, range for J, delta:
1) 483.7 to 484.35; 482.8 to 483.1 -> -2.0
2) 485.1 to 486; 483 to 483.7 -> -2.8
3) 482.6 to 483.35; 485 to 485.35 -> 0.1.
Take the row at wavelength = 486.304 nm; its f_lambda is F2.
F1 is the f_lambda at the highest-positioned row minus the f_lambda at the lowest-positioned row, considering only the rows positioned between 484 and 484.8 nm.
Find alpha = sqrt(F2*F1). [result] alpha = 1.8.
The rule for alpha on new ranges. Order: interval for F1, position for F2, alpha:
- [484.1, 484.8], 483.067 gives 4.6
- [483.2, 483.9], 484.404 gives 1.0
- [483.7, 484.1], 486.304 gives 2.3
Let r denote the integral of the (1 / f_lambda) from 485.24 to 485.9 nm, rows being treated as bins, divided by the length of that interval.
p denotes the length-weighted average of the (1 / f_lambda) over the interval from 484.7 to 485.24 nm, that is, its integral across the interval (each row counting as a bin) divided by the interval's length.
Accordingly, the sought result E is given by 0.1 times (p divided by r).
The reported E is 0.096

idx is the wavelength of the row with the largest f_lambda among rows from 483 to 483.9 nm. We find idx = 483.401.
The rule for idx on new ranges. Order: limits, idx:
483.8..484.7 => 484.515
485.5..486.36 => 486.304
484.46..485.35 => 484.515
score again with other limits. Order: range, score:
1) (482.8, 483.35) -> 4.3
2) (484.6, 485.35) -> 10.3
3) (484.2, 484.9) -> 8.9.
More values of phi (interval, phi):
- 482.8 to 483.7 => 5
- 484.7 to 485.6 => 3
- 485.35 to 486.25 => 1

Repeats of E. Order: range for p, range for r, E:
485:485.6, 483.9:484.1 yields 0.108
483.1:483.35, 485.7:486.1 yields 0.091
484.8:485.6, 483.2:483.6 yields 0.109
